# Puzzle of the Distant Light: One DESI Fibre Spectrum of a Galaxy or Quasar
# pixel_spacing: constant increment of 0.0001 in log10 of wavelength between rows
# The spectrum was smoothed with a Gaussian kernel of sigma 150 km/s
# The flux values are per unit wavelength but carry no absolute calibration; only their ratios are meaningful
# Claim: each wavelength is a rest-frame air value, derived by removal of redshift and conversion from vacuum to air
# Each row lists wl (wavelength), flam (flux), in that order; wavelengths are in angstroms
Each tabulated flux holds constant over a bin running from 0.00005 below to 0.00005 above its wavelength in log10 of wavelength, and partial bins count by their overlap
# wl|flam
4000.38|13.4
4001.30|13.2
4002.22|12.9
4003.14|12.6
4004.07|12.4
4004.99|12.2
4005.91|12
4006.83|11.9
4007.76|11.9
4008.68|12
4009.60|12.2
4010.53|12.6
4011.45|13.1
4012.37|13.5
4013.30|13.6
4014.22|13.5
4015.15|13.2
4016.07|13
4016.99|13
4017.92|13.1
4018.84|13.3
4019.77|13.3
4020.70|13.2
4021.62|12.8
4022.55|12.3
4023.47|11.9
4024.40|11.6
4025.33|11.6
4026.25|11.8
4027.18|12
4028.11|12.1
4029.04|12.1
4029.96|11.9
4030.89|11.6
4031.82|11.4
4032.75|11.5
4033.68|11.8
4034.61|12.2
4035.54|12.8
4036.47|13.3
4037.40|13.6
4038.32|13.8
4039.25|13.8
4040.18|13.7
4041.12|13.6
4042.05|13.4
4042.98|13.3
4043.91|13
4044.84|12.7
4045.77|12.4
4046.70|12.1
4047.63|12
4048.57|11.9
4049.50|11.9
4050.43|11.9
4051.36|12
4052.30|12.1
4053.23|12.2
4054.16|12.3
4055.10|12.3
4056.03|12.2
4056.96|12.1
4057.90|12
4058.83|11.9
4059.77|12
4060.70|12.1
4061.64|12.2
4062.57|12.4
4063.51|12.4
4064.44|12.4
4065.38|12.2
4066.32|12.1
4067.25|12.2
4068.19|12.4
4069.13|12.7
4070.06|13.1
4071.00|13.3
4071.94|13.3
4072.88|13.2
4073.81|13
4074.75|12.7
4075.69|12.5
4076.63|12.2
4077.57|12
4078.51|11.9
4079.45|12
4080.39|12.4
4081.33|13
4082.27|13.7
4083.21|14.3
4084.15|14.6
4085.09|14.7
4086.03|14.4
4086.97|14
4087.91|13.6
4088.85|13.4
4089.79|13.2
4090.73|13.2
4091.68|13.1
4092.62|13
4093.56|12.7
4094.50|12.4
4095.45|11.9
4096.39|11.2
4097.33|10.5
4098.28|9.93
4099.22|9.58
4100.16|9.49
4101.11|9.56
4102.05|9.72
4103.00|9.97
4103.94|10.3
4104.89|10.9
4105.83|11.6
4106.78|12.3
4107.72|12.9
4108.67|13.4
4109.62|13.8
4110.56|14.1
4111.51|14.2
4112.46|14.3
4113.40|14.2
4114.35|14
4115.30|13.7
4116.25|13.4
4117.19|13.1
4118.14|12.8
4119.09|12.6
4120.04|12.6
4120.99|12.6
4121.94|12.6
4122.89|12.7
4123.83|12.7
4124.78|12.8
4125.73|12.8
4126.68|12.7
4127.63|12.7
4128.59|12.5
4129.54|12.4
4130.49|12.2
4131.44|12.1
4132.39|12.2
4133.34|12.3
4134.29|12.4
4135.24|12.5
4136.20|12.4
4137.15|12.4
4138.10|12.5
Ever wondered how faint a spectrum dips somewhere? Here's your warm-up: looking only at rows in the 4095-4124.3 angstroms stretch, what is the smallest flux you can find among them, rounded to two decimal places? 9.49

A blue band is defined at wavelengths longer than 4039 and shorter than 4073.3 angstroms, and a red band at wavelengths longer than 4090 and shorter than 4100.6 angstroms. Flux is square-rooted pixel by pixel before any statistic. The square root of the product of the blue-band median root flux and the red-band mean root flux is 3.45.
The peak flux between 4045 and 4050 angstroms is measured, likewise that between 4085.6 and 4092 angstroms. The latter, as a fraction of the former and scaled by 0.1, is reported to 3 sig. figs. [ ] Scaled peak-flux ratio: 0.116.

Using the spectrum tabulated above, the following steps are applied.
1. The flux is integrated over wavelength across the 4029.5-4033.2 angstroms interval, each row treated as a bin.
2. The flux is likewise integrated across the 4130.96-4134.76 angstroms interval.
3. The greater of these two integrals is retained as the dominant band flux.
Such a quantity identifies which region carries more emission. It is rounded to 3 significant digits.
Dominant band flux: 46.6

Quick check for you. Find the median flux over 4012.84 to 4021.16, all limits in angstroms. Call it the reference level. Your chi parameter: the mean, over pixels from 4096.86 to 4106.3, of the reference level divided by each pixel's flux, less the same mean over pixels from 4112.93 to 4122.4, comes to 0.30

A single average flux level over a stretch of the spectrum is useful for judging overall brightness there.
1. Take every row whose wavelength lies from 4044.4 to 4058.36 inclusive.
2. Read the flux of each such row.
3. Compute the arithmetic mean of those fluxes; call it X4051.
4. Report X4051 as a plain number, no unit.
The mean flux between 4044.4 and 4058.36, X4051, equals 12.1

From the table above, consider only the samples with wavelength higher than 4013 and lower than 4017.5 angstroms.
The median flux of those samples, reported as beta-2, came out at 13.2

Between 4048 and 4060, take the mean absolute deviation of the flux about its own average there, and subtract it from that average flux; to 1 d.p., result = 11.9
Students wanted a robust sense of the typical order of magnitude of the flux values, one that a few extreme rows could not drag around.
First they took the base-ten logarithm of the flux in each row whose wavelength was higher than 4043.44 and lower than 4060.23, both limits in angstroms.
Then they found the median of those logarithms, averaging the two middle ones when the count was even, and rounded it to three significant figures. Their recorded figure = 1.08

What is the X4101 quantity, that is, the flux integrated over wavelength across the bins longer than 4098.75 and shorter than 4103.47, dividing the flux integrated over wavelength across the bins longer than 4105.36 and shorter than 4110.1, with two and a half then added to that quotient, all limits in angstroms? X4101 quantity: 3.83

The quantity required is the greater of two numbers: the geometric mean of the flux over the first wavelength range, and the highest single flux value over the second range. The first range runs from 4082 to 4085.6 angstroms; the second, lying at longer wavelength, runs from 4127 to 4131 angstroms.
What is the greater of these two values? 14.3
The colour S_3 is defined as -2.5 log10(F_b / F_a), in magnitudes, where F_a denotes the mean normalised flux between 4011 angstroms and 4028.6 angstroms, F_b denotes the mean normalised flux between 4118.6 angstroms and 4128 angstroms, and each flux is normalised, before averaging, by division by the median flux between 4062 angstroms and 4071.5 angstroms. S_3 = 0.00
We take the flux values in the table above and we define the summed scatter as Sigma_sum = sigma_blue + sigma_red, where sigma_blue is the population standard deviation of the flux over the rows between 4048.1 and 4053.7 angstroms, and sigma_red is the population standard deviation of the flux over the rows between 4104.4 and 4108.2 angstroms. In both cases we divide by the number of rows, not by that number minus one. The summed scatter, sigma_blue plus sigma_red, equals 0.9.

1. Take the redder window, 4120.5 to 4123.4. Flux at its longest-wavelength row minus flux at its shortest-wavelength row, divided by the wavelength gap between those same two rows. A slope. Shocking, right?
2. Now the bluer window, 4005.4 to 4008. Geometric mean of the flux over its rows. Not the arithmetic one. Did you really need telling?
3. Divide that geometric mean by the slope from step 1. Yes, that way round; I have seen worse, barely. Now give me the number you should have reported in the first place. 227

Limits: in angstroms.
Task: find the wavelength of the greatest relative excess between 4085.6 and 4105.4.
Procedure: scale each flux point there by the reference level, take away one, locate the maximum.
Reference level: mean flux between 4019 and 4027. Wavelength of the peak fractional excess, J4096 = 4086.03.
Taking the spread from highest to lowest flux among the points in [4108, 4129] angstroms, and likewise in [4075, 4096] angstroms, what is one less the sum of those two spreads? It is -3.6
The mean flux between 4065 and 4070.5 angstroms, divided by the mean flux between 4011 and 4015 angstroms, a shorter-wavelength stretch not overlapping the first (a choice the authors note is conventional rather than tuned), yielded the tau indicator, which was 0.93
